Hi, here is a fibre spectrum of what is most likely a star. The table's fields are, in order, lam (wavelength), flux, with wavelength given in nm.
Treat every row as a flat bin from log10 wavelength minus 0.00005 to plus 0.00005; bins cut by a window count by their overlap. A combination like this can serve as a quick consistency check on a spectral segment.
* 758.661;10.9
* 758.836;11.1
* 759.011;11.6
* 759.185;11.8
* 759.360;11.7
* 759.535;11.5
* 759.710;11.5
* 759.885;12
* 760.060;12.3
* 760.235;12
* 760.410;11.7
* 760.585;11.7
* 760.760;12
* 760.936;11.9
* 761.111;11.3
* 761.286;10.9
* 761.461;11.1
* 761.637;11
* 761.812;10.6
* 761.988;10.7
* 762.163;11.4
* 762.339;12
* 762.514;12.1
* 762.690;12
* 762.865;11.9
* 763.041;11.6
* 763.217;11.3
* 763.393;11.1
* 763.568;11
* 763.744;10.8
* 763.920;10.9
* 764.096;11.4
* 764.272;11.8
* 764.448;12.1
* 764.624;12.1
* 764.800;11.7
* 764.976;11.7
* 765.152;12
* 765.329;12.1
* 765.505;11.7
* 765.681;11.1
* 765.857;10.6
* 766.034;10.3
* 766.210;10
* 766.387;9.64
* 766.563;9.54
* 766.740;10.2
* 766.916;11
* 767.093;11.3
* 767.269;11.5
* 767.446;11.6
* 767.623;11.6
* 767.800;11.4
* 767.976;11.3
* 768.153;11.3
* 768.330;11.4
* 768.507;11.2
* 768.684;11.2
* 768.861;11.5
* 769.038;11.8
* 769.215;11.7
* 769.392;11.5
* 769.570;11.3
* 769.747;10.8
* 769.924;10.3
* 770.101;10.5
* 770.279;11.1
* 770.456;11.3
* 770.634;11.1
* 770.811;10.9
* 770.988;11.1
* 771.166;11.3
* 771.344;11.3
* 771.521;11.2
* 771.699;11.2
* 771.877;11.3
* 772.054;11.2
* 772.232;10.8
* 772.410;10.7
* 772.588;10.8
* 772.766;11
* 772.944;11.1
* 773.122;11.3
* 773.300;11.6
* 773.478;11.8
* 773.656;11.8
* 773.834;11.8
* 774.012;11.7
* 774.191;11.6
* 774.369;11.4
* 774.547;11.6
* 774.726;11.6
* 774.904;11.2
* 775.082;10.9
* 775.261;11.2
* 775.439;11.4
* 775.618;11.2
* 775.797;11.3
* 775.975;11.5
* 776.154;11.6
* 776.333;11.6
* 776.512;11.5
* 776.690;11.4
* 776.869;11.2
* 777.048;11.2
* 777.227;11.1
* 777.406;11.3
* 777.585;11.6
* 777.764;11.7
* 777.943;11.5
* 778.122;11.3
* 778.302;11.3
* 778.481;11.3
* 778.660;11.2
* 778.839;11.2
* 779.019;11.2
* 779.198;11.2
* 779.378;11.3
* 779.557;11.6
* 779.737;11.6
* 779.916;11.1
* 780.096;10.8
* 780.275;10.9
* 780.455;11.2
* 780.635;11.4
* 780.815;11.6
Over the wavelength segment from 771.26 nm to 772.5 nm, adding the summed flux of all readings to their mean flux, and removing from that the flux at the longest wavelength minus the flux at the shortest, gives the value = 89.4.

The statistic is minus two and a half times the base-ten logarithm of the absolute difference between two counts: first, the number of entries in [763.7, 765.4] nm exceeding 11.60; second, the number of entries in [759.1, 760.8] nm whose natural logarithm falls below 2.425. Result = -2.1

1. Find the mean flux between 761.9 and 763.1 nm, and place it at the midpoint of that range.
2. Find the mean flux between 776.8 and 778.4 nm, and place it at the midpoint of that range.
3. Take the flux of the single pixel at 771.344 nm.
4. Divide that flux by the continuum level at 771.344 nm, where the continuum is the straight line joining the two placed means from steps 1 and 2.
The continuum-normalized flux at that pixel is 0.98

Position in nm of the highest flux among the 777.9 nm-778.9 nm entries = 777.943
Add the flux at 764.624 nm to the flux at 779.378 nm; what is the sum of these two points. 23.4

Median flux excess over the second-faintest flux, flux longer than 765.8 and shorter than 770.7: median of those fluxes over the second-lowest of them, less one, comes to 0.17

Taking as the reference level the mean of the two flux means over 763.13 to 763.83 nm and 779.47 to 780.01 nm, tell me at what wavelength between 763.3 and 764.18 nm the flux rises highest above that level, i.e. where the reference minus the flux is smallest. 764.096 nm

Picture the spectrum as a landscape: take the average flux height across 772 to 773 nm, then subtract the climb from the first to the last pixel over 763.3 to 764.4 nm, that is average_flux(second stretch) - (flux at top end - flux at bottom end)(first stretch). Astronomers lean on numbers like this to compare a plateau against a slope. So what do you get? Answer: 10.2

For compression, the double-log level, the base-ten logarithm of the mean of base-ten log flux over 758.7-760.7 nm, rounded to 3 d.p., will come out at 0.029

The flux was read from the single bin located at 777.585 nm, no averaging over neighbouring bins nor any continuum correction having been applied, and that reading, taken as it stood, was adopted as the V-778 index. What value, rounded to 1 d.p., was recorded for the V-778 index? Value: 11.6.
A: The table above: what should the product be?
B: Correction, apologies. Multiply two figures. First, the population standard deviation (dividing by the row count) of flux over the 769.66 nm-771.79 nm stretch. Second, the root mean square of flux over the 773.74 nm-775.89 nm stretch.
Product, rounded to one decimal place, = 3.6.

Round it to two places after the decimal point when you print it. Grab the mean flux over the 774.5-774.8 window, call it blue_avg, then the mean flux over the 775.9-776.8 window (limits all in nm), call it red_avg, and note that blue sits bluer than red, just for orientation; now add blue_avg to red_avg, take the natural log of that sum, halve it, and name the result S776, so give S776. 1.57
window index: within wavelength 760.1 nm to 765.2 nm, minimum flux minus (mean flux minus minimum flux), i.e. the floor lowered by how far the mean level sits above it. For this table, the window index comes 9.7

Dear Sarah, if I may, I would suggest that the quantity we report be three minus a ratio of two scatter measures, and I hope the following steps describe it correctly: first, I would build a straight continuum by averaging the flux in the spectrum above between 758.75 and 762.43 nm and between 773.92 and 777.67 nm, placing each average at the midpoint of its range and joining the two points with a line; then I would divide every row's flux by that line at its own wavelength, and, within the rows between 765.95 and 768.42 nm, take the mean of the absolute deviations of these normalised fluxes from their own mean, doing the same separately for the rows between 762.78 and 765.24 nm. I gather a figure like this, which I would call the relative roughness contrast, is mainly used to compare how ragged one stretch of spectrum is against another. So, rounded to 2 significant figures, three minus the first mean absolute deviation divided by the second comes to 1.3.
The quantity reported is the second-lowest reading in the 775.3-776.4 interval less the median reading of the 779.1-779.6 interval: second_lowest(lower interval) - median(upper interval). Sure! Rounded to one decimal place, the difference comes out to 0.0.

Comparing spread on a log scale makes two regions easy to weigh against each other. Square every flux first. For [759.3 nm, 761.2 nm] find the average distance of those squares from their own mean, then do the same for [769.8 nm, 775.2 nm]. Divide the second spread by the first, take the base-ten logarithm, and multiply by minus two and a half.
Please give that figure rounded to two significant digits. -0.18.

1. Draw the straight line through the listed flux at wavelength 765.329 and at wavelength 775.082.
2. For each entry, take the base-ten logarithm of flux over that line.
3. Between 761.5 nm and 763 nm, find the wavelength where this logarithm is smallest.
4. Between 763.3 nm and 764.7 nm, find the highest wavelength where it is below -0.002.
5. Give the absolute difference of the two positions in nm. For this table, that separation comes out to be 2.81 nm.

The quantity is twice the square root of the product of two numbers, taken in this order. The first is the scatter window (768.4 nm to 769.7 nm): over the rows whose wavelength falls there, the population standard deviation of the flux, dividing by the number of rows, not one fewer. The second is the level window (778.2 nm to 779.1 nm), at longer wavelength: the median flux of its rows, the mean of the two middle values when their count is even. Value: 3.1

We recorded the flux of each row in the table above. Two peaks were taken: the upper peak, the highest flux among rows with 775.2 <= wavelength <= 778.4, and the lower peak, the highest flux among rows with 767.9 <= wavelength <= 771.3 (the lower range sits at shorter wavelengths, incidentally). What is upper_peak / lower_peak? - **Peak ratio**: 0.99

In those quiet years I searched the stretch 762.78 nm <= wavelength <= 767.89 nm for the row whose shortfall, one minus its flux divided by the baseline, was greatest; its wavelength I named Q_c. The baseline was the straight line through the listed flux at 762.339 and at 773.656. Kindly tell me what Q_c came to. 766.563 nm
